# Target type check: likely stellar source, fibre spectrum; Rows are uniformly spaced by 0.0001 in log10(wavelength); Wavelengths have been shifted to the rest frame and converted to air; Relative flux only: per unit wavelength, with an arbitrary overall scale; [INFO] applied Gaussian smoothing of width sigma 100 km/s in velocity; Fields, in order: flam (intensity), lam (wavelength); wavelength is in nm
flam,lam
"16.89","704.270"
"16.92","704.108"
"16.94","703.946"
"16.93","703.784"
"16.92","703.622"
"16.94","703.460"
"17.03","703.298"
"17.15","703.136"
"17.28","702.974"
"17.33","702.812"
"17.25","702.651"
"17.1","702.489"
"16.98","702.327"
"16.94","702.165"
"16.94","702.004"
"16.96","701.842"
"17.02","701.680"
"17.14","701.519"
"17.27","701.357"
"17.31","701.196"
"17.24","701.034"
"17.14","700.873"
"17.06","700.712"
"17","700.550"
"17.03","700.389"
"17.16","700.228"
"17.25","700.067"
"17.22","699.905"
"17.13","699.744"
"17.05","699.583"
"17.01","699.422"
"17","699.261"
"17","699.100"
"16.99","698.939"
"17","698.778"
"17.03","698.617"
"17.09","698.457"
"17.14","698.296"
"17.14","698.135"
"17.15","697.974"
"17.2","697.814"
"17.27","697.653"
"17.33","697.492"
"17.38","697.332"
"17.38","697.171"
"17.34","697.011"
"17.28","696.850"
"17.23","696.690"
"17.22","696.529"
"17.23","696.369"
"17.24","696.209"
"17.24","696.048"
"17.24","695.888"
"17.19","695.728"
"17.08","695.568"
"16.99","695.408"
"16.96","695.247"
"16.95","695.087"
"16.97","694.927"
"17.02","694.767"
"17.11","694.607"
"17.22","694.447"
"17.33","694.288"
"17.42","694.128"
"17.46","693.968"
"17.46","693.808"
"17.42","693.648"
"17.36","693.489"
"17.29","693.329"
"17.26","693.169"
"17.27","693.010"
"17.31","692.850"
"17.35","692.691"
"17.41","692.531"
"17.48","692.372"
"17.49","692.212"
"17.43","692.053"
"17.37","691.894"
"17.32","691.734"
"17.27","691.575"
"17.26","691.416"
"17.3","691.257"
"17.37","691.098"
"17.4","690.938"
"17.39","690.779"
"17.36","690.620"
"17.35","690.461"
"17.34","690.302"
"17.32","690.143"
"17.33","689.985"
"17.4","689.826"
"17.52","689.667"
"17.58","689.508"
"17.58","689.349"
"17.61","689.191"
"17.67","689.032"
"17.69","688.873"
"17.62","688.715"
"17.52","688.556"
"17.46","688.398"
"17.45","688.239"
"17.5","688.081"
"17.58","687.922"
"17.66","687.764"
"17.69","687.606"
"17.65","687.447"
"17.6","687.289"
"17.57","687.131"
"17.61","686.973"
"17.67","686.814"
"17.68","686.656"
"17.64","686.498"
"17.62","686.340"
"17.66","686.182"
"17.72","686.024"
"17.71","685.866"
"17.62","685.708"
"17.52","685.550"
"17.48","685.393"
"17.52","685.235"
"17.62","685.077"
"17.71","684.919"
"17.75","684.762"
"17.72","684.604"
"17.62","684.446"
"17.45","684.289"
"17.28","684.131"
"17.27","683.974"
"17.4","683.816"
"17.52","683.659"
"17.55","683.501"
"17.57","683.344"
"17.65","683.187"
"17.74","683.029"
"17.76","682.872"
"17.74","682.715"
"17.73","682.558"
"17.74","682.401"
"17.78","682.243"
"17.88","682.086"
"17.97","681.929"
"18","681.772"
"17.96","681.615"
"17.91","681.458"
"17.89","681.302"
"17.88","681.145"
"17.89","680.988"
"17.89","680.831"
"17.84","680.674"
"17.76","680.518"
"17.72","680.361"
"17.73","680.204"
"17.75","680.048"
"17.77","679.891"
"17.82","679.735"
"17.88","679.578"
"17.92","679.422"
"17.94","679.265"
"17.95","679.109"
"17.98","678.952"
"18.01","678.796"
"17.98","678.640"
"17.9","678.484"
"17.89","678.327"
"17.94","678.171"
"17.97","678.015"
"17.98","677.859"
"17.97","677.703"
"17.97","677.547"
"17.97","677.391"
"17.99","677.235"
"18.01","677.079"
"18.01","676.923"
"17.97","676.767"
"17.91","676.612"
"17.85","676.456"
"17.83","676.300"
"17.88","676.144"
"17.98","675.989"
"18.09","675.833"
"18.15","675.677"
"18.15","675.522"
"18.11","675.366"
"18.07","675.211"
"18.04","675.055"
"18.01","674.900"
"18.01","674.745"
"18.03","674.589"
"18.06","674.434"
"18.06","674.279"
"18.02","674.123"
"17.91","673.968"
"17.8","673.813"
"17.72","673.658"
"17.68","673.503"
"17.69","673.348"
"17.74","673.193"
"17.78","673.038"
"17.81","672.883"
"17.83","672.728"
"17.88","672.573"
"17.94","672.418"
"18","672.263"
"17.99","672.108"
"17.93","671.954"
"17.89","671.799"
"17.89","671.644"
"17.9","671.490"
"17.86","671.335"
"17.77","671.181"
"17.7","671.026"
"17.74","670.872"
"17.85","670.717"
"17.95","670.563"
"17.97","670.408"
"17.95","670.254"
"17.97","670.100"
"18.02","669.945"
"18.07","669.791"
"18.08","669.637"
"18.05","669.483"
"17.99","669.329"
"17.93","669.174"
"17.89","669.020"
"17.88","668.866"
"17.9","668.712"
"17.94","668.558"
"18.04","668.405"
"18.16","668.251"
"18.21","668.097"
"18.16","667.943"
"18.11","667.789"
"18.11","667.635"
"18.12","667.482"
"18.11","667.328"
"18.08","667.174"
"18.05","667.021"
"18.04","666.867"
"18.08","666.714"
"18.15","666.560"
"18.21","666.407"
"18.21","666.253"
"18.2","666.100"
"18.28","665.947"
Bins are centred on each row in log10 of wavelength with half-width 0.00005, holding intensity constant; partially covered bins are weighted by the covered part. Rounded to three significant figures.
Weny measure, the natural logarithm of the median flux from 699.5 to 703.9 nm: 2.84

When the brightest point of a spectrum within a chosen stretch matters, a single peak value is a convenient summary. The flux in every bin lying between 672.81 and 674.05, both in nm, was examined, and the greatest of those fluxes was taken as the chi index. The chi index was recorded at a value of 17.91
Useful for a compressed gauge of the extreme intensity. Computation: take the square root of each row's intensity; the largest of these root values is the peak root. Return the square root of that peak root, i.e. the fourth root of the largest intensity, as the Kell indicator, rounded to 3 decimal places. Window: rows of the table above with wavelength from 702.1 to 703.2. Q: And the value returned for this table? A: 2.040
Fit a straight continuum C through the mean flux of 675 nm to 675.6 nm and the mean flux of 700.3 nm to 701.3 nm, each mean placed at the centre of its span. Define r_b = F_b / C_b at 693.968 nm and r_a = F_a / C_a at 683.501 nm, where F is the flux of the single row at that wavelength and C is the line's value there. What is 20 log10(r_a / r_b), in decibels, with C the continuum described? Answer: -0.15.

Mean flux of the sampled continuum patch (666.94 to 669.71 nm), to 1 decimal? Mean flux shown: 18.0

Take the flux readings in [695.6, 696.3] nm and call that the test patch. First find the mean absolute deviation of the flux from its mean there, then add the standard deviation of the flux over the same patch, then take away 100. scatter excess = -100.0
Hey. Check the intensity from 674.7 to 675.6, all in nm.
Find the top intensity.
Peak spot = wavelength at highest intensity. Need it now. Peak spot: 675.522 nm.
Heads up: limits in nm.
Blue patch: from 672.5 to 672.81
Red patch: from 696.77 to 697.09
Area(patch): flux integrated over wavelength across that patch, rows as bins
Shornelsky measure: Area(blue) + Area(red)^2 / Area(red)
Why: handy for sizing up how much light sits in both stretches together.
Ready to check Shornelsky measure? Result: 11.1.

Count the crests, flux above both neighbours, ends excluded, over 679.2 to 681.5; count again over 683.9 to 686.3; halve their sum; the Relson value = 1.0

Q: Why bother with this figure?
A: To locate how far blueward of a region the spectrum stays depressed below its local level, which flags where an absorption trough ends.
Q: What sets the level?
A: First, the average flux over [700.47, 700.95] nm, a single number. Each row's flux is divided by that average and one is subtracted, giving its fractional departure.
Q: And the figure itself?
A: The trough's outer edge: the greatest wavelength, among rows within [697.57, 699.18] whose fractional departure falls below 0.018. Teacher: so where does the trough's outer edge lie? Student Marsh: 699.100 nm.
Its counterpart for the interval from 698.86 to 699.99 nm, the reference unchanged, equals 699.905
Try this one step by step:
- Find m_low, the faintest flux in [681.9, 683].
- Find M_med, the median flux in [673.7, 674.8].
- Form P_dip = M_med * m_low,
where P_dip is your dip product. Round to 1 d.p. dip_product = 319.5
